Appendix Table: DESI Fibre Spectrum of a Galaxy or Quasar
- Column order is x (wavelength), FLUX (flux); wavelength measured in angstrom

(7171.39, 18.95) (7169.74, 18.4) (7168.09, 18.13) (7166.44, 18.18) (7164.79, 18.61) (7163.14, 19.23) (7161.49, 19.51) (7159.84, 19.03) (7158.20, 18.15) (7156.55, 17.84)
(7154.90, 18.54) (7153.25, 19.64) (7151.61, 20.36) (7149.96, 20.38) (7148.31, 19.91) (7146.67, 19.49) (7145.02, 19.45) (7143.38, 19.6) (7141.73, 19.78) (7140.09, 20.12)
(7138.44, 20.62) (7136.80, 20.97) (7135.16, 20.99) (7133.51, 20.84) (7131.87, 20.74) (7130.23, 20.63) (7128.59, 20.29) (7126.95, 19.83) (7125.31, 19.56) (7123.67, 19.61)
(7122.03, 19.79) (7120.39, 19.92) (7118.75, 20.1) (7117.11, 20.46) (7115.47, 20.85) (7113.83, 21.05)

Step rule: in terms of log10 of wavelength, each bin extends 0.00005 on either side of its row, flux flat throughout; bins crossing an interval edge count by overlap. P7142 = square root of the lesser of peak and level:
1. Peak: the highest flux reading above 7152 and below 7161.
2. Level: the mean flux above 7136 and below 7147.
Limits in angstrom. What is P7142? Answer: 4.432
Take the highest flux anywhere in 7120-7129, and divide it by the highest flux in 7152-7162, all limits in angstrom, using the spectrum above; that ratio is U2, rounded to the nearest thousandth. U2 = 1.033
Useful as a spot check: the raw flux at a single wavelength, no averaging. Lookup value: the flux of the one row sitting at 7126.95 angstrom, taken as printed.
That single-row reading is 19.83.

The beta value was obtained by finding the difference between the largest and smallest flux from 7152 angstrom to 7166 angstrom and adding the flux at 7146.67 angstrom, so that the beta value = 21.3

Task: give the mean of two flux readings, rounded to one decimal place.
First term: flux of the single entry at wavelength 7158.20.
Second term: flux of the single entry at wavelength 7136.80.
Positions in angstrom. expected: 19.6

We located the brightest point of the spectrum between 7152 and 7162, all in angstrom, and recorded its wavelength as 7153.25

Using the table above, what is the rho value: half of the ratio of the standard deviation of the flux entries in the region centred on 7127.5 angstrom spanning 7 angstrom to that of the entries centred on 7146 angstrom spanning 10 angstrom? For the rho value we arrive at 0.7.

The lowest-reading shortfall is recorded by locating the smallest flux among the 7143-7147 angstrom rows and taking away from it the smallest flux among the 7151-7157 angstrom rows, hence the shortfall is 1.6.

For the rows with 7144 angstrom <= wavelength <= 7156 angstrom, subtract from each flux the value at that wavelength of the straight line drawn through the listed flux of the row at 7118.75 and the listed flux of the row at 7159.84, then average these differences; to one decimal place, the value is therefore 0.4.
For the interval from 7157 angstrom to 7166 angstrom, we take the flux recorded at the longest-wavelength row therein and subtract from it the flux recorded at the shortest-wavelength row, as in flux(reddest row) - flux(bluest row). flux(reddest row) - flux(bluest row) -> 0.46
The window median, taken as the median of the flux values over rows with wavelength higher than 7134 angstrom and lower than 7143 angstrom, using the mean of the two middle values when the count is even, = 20.6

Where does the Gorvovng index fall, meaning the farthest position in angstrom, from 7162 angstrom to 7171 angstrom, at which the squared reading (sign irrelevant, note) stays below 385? 7169.74 angstrom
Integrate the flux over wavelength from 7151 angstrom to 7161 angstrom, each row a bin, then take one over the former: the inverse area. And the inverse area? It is 0.0053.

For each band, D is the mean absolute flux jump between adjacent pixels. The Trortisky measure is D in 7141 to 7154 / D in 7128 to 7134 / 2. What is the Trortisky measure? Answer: 0.8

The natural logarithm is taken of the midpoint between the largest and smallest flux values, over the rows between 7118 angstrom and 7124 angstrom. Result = 2.99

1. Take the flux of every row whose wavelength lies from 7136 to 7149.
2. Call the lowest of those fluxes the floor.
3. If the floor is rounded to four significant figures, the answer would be 19.45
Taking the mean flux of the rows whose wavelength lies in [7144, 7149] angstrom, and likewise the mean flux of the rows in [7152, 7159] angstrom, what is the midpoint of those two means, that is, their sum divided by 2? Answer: 19.1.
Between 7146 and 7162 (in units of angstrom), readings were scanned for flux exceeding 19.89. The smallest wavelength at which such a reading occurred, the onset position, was 7148.31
